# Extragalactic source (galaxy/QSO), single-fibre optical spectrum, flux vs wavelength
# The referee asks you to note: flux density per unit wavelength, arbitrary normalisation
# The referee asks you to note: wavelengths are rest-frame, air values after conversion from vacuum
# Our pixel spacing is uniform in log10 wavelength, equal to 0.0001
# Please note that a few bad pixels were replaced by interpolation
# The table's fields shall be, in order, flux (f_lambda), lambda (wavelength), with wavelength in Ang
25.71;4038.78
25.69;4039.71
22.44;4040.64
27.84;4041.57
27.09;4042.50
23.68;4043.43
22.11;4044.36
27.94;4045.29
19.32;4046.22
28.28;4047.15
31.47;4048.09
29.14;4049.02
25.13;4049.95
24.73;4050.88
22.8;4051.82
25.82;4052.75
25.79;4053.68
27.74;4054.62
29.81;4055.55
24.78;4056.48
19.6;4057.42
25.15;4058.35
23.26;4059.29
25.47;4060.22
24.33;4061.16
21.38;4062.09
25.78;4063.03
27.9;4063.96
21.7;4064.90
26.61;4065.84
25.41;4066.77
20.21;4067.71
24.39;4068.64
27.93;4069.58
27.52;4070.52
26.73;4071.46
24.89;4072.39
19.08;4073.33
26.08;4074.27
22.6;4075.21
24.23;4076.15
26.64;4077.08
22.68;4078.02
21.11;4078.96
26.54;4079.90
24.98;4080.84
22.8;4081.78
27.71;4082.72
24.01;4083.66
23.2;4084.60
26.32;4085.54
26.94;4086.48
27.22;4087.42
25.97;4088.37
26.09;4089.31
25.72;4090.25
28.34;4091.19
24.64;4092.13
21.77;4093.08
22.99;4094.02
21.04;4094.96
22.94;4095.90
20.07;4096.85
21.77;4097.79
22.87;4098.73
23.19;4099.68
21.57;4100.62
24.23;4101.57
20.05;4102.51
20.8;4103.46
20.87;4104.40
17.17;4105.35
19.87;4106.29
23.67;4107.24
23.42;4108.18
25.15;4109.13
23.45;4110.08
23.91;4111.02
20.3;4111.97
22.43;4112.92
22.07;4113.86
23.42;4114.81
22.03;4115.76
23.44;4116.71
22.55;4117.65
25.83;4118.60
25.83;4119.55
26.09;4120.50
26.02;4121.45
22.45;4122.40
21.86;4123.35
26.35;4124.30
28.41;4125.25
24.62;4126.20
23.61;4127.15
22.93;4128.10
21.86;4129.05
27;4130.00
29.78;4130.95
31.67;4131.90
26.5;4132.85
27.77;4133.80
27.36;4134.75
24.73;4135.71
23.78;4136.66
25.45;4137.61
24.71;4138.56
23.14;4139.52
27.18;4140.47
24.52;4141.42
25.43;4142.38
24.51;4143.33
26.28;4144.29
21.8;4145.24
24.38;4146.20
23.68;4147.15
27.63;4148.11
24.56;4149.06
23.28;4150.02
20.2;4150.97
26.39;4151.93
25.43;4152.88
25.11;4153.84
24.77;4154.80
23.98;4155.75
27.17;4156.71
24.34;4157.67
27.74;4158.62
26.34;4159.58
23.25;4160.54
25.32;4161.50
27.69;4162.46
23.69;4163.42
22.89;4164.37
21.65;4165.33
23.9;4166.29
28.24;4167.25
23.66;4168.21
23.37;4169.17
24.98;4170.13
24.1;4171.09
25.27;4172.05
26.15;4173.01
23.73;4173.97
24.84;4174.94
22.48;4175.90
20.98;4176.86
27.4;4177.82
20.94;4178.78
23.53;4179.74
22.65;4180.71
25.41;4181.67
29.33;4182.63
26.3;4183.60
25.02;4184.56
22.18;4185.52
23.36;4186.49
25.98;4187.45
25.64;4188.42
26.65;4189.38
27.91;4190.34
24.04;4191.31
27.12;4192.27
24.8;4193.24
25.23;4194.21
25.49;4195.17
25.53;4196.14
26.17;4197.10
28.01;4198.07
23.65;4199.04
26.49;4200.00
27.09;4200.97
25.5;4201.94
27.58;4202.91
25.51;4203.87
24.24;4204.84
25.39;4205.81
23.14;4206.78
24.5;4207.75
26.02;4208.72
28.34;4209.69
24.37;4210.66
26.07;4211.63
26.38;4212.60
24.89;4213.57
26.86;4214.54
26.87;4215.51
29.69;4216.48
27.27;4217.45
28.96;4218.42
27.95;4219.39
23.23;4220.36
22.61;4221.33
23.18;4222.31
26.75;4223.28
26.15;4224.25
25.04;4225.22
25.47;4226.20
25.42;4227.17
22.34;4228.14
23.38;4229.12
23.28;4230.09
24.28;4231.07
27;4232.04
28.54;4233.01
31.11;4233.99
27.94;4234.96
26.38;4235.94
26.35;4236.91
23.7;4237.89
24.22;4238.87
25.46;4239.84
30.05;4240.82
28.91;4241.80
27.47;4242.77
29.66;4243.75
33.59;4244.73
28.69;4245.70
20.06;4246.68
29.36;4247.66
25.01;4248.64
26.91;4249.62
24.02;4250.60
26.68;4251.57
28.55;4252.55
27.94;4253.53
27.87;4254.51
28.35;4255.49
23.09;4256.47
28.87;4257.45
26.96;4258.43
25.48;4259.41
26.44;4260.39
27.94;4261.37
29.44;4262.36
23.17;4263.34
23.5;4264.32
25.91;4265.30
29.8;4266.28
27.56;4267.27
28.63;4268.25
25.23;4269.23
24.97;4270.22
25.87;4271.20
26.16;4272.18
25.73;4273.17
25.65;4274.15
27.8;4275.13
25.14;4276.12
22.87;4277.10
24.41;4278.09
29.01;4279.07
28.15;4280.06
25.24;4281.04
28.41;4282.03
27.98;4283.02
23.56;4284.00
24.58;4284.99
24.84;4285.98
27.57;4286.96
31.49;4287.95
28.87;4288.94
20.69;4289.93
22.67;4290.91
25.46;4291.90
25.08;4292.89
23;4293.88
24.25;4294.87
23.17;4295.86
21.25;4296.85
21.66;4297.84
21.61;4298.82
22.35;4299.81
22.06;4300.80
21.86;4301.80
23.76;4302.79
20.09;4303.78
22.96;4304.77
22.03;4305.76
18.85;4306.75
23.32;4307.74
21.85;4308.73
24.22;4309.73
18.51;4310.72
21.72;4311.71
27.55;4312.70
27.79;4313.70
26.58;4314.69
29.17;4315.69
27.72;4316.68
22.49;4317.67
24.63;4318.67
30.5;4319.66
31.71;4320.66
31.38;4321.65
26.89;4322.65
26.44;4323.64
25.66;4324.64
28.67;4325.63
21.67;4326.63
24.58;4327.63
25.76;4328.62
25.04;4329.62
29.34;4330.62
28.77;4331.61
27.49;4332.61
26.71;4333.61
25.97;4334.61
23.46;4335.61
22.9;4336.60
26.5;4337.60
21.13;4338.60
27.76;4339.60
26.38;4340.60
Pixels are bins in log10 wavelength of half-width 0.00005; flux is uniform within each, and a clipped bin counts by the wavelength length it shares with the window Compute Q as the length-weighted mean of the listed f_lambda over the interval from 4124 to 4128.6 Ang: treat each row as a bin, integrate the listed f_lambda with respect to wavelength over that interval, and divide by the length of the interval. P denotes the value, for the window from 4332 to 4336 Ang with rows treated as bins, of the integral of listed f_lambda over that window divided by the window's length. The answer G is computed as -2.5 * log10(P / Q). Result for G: -0.04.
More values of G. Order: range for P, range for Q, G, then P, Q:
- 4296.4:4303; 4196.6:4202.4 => 0.19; 22.0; 26.2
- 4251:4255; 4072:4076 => -0.19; 27.7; 23.2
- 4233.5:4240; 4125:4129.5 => -0.10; 26.5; 24.1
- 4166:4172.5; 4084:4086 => 0.00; 24.8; 24.7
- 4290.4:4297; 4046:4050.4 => 0.15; 23.7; 27.1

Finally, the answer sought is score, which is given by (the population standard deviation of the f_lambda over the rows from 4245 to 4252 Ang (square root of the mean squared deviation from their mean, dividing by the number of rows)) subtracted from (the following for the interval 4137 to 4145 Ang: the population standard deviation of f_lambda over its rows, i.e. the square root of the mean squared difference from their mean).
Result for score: -2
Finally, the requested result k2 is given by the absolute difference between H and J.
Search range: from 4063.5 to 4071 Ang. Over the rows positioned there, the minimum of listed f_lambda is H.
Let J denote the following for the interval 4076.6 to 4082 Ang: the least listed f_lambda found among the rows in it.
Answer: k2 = 0.90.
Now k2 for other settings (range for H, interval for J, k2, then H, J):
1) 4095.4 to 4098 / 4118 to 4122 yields 5.76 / 20.07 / 25.83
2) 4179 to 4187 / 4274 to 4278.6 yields 0.69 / 22.18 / 22.87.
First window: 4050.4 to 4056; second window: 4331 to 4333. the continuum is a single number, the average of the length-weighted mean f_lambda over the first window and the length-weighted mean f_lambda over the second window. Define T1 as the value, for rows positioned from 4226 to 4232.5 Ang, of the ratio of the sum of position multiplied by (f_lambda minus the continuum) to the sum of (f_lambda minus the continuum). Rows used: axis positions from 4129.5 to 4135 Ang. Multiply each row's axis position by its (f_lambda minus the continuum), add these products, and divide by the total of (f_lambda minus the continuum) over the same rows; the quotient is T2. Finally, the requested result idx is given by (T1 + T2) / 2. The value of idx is 4180.3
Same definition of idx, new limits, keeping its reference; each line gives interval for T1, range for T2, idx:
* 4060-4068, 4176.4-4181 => 4121.6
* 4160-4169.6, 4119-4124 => 4143.6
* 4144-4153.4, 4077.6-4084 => 4114.4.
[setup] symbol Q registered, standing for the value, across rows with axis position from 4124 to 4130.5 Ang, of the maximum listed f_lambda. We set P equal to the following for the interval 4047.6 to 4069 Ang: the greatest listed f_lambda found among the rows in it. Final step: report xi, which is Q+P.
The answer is 60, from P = 31.47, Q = 28.41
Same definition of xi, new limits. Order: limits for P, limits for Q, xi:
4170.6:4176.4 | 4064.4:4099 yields 54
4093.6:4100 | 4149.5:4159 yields 51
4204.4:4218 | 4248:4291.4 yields 61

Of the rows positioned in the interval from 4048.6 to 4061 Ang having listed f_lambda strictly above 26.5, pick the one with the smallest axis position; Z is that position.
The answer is 4049.02 Ang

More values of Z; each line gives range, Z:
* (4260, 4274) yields 4261.37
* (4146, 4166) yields 4148.11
